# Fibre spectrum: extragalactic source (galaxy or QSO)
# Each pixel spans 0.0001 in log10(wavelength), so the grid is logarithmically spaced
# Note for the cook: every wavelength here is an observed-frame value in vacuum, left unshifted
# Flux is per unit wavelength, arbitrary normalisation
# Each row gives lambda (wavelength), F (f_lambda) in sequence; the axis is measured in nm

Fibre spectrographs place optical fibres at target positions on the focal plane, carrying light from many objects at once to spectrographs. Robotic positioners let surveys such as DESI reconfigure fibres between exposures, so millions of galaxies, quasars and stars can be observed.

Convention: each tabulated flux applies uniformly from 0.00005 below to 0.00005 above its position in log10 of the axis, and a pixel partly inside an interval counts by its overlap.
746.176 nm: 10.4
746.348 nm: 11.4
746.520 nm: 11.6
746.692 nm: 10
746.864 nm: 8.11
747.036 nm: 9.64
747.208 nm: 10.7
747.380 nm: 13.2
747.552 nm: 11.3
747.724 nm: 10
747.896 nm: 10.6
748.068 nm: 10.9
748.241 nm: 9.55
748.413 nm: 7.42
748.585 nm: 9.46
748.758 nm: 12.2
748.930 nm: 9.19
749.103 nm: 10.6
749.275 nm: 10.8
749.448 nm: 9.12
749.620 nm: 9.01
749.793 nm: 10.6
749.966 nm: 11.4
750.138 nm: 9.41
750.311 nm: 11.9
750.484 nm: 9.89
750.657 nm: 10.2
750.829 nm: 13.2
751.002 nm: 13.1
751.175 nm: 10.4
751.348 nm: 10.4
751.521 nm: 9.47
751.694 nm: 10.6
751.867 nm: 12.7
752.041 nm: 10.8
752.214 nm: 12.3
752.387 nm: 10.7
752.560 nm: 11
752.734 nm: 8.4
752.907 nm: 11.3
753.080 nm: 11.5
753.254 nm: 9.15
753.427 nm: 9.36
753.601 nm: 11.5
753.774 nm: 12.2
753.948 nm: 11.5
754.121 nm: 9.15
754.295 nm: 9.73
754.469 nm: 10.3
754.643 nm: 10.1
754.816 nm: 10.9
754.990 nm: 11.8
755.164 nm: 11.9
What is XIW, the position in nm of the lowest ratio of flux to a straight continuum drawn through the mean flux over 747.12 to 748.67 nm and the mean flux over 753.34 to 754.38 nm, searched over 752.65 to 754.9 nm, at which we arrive 752.734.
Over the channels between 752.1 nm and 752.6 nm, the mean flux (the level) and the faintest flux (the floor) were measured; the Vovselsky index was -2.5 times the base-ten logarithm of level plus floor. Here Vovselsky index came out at -3.36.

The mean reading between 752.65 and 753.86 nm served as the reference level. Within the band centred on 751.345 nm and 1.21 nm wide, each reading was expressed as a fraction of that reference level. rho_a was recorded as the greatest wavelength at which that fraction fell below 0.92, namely 751.521 nm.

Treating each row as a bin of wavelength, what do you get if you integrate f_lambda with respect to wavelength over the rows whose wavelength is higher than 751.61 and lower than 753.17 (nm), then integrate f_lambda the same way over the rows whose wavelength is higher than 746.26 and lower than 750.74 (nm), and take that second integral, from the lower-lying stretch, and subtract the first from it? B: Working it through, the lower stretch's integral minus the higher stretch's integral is 29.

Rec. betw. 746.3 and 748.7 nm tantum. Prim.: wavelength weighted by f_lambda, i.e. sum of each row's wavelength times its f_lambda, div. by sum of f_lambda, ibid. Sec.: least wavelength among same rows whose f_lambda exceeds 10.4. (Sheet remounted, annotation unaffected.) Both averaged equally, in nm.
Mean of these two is 746.89 nm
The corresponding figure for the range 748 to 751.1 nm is 748.83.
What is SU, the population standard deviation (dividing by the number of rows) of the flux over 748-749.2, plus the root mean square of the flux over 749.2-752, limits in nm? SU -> 12.2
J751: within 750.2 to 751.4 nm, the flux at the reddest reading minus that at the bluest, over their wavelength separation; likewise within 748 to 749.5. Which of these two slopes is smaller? -1.4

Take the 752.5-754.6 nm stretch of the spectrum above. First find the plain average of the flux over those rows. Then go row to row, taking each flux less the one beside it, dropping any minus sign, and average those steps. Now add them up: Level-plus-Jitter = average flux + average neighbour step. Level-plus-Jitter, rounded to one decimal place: 11.8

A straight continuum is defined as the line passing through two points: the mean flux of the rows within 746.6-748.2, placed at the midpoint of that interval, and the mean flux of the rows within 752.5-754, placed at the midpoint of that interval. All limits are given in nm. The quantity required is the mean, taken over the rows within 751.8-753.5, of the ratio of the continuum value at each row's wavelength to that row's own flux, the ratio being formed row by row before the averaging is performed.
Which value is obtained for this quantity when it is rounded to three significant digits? 1.01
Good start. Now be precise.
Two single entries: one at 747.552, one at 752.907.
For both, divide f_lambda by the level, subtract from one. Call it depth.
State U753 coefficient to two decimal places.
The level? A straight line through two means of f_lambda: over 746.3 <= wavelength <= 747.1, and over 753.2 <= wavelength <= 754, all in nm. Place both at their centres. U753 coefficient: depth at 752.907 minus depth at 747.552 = 0.05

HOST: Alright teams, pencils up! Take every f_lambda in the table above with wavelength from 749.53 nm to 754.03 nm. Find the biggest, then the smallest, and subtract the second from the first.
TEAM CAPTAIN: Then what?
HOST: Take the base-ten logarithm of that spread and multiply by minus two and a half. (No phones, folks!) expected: -1.70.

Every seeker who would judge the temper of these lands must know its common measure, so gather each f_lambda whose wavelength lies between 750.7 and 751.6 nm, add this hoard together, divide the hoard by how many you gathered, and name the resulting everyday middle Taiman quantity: 11.3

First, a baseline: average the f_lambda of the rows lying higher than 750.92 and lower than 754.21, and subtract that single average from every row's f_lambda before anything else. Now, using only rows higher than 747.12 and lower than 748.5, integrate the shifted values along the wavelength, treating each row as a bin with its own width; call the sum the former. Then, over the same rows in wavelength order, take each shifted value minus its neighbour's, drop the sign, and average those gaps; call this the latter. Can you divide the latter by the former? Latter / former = -3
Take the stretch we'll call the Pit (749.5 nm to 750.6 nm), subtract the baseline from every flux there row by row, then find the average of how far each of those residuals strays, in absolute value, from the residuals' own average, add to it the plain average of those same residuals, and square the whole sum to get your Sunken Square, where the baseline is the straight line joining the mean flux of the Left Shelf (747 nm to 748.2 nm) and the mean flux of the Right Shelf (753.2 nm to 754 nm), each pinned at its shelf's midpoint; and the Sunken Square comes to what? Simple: 0.2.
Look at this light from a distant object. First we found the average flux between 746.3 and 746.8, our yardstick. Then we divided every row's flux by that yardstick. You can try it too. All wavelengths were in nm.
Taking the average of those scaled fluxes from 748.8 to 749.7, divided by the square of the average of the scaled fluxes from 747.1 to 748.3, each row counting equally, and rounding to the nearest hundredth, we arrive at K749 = 0.90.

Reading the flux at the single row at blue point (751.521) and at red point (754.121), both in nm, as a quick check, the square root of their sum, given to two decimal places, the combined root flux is 4.32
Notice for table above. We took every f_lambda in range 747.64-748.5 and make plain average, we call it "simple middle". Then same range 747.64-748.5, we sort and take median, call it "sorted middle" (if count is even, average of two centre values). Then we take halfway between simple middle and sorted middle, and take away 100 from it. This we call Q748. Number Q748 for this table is -90.2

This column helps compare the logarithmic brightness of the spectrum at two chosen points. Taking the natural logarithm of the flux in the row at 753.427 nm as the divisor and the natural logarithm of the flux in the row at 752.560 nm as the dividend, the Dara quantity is 1.07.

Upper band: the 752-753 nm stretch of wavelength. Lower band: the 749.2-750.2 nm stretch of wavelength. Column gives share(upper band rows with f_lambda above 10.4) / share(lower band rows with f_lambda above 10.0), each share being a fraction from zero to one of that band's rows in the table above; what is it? 1.67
